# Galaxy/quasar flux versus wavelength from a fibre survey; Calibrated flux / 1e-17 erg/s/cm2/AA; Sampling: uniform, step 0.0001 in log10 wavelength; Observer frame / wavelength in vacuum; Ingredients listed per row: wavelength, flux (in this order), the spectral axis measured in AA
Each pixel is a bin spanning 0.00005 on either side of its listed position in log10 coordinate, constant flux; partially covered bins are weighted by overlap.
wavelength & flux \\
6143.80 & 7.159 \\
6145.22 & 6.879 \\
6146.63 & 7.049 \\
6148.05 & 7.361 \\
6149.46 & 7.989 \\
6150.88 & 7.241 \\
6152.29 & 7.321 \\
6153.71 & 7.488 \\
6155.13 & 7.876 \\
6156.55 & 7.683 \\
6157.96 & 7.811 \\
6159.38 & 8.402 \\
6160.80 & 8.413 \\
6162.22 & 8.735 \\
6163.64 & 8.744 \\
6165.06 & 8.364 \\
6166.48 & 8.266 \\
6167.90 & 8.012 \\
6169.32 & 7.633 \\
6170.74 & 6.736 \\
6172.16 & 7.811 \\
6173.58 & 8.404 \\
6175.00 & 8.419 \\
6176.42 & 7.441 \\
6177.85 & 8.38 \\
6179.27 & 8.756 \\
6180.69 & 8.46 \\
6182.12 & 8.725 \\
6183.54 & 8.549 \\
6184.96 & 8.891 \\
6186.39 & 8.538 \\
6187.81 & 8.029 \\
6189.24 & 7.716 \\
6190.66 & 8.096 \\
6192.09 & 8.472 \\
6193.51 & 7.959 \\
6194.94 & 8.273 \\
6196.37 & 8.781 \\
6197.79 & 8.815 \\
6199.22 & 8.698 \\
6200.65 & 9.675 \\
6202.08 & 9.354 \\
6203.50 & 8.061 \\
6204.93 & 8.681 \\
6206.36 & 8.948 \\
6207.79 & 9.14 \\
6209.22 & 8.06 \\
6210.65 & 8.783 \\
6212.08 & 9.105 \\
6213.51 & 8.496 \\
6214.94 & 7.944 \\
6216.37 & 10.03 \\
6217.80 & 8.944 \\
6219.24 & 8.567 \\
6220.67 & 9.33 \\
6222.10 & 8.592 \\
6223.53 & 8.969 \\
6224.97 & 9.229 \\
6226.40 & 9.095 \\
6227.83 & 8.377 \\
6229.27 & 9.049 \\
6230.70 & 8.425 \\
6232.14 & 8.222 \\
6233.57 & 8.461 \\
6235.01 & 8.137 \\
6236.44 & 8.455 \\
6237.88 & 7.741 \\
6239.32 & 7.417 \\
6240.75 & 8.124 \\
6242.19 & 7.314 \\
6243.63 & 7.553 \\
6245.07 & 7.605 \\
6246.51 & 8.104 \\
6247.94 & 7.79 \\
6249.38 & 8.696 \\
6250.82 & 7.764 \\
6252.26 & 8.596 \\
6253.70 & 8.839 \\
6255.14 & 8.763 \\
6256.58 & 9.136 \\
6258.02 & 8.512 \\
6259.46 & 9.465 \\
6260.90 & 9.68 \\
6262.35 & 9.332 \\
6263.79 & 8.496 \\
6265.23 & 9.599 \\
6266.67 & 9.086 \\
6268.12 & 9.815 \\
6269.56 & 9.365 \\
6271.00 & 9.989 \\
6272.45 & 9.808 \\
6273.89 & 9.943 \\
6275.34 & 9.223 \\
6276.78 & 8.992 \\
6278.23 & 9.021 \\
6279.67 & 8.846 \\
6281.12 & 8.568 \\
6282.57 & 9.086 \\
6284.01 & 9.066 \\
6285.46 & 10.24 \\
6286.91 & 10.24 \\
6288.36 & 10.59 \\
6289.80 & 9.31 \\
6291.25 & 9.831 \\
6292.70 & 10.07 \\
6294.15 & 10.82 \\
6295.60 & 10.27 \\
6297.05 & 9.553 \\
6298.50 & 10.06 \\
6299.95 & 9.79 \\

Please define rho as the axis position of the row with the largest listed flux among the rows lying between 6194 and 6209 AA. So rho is 6200.65 AA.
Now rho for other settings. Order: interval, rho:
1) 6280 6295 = 6294.15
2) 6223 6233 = 6224.97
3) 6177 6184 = 6179.27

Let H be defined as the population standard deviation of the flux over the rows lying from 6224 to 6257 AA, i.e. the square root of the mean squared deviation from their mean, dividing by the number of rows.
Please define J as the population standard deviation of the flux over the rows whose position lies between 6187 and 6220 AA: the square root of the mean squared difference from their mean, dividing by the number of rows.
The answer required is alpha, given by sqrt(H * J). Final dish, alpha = 0.57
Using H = 0.56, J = 0.574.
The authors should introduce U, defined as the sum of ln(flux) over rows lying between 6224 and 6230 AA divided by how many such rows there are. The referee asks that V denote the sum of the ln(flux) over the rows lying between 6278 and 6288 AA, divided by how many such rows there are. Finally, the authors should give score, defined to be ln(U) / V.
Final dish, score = 0.352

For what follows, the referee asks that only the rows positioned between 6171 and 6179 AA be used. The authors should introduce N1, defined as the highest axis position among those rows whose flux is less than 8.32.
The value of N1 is 6176.42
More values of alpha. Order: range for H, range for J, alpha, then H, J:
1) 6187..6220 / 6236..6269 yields 0.66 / 0.57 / 0.755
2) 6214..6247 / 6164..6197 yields 0.57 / 0.67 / 0.489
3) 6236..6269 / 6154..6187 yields 0.62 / 0.76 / 0.508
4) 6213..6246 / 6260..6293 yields 0.60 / 0.66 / 0.546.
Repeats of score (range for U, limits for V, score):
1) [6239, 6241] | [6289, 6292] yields 0.318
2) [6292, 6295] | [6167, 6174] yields 0.418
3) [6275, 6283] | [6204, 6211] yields 0.363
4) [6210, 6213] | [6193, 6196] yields 0.375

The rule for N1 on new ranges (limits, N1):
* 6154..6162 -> 6157.96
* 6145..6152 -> 6150.88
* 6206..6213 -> 6209.22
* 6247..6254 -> 6250.82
